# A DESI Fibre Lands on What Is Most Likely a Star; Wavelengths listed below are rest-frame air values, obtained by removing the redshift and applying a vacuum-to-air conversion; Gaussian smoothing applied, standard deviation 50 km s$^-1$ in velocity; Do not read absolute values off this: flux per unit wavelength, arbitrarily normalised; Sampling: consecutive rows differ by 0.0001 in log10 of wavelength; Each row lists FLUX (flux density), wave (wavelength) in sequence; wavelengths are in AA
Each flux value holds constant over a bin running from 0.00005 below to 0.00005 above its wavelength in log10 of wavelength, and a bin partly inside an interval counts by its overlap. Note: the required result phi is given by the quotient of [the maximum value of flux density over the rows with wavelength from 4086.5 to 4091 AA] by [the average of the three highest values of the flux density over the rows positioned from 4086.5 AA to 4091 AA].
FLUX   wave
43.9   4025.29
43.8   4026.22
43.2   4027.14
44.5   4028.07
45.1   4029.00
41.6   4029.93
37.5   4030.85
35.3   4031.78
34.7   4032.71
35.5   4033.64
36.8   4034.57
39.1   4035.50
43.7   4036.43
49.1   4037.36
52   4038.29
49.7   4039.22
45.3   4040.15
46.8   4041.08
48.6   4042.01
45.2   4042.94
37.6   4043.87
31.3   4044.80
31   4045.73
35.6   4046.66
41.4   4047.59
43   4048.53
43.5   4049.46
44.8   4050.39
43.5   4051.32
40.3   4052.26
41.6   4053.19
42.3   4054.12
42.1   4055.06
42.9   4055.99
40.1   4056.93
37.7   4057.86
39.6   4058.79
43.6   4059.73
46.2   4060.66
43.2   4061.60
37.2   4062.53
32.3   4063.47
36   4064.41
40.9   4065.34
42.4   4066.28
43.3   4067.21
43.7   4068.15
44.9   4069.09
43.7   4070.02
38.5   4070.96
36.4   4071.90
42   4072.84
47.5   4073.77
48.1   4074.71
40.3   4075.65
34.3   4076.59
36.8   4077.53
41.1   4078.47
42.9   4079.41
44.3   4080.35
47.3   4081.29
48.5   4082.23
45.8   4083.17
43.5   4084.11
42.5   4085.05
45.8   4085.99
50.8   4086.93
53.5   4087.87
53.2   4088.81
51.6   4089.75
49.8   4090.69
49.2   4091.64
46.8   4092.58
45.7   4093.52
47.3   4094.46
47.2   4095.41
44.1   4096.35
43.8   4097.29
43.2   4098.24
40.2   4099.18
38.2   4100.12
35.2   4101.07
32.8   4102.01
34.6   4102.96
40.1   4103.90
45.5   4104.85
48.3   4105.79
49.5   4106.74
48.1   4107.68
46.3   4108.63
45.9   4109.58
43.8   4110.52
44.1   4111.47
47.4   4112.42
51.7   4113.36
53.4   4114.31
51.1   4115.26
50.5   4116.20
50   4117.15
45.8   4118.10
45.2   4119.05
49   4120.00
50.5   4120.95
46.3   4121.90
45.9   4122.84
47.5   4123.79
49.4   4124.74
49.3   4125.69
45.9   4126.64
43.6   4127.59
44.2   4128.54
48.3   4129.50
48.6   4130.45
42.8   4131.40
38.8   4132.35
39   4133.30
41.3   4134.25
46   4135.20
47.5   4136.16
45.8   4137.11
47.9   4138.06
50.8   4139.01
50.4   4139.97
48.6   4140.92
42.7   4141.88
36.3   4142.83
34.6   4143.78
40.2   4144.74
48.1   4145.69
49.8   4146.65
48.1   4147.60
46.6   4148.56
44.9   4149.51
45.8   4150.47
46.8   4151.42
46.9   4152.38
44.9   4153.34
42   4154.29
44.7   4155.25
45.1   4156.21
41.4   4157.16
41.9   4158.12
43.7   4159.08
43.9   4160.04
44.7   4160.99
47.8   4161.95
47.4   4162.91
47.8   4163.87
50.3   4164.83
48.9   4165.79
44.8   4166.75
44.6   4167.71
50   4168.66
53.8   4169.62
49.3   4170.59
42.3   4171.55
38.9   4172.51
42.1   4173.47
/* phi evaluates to 1.01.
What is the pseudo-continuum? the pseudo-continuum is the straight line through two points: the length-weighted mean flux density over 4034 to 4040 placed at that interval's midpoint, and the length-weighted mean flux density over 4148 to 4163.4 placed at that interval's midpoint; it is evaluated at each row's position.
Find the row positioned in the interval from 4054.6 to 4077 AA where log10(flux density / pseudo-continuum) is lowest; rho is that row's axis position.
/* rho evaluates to 4063.47 AA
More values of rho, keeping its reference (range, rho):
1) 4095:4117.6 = 4102.01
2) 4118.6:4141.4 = 4132.35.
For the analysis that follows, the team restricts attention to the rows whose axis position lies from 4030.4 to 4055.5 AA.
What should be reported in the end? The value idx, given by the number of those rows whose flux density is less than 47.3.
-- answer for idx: 23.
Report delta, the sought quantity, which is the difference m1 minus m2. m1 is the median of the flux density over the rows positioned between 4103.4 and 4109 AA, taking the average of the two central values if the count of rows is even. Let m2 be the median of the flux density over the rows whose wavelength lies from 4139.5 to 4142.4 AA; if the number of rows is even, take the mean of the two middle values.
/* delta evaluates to -1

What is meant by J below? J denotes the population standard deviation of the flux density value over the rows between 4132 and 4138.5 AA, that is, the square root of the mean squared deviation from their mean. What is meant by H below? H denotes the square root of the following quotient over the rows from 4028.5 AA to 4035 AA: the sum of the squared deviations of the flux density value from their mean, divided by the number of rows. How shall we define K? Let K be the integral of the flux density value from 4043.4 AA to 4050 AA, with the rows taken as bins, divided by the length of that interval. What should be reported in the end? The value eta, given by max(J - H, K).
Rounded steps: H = 3.6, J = 3.7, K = 38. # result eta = 38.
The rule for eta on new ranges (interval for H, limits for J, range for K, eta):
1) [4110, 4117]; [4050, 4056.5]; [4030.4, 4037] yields 38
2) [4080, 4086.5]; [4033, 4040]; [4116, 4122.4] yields 48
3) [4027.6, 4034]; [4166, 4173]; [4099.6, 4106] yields 39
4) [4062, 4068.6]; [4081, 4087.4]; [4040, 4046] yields 41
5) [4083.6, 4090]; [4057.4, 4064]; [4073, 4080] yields 42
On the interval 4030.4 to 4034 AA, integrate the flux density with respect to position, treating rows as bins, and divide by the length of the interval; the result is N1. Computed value 36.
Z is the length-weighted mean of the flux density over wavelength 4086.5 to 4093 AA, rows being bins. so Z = 50.7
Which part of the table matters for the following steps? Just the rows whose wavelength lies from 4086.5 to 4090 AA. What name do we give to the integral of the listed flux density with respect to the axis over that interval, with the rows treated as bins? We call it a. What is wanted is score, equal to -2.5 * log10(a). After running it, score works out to -5.66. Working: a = 183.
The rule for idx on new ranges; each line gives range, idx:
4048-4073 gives 27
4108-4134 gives 14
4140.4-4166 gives 18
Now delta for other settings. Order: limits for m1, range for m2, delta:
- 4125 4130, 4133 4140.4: -1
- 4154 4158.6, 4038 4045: -4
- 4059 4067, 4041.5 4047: 5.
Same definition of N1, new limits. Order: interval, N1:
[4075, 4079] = 39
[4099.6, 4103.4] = 35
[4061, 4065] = 38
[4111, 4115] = 49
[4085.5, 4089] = 51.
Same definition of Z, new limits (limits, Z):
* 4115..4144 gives 46.0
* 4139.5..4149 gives 44.5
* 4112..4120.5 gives 49.4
